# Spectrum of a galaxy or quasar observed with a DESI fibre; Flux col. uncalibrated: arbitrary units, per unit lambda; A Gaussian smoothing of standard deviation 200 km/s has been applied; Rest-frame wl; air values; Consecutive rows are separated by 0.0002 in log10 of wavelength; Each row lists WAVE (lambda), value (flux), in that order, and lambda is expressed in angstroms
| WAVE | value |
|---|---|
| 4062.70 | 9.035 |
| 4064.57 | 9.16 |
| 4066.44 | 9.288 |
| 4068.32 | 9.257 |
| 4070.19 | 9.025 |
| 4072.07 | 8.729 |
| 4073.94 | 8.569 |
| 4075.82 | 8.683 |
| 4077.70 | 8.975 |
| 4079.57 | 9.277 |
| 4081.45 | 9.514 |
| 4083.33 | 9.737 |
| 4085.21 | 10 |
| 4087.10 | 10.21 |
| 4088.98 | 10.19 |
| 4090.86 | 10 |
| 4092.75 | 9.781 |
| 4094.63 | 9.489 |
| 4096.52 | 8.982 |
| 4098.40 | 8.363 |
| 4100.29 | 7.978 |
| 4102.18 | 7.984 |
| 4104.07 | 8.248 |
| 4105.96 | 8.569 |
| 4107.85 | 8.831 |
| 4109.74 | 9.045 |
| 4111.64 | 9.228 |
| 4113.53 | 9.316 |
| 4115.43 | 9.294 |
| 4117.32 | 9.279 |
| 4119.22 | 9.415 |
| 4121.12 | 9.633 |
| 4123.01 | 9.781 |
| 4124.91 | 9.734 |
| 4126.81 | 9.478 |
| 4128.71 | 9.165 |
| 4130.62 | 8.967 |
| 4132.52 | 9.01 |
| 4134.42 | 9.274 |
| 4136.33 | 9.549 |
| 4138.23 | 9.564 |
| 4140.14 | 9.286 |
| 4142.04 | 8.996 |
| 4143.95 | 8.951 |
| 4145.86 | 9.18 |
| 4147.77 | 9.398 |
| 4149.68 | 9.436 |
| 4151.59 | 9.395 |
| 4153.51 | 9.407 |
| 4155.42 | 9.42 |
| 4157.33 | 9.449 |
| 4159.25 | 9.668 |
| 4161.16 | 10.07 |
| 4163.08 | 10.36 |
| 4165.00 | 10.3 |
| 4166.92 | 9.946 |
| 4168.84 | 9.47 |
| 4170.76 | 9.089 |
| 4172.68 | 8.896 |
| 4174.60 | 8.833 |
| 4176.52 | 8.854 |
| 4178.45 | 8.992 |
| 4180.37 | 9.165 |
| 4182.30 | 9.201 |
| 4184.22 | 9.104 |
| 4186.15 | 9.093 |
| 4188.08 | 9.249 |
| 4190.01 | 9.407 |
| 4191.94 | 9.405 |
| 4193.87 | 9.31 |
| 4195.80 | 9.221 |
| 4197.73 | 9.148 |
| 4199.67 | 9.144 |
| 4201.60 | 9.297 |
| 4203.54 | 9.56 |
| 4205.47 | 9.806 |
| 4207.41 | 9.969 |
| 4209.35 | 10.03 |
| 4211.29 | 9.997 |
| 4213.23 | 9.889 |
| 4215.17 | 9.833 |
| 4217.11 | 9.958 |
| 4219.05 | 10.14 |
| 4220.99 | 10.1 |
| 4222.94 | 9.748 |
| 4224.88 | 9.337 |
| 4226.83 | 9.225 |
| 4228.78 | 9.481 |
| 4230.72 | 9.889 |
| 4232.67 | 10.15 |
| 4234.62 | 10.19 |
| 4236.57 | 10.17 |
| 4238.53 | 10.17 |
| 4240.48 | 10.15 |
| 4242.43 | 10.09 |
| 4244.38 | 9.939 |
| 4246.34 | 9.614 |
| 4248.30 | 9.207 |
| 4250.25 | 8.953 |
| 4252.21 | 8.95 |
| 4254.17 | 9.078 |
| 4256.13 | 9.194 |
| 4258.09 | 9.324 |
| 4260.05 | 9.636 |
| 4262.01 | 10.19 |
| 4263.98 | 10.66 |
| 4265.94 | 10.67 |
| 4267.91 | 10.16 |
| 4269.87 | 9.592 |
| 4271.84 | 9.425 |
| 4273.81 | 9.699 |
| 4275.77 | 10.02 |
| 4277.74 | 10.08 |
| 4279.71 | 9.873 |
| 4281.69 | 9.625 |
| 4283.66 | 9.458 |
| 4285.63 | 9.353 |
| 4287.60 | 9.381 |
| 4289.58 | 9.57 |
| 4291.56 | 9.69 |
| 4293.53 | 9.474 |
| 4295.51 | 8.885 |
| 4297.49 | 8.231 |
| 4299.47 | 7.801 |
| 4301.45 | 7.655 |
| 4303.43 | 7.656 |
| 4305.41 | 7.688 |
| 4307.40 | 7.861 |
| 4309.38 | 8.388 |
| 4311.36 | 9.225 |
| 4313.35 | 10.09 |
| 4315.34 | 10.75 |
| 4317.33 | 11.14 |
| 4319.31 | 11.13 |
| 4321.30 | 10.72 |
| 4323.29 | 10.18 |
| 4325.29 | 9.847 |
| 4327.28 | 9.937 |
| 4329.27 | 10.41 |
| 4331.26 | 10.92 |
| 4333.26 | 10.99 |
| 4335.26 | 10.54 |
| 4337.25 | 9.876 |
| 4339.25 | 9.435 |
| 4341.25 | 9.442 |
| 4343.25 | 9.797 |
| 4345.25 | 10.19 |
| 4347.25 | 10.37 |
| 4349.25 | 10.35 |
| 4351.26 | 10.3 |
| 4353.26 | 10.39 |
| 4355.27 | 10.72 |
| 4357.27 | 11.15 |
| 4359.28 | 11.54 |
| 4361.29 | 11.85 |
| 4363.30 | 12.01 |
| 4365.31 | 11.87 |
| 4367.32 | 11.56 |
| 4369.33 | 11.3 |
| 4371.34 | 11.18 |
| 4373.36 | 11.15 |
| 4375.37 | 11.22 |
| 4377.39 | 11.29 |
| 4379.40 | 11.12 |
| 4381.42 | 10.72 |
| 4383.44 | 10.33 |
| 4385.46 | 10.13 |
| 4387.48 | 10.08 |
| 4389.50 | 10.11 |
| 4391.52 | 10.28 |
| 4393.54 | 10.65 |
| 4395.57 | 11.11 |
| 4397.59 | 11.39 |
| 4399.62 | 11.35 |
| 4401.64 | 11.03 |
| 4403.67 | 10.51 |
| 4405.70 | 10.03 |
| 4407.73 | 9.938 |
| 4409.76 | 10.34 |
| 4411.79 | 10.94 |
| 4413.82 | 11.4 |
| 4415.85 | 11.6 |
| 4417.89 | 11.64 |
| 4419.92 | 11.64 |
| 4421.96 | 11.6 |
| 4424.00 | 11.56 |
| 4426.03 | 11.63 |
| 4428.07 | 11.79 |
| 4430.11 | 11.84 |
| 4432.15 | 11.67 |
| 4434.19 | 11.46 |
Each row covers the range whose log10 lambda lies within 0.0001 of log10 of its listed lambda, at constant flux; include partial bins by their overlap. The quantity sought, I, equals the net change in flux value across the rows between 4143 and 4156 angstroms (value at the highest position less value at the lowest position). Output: 0.5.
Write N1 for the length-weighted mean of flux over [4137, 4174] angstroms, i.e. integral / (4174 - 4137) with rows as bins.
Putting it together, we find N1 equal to 9.5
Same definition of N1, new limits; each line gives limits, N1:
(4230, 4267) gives 9.8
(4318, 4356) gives 10.3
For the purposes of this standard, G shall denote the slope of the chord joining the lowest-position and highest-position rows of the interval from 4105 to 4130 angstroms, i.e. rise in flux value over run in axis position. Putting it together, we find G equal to 0.026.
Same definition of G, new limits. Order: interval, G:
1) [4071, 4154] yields 0.008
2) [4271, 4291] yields 0.008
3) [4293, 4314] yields 0.031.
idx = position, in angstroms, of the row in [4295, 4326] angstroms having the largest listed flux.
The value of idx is 4317.33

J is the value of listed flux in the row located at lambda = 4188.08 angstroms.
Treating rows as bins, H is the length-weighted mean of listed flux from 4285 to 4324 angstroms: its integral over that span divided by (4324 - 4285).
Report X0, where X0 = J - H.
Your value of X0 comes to 0.0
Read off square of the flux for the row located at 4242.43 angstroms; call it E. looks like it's 102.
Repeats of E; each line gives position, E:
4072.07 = 76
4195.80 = 85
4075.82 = 75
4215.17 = 97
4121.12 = 93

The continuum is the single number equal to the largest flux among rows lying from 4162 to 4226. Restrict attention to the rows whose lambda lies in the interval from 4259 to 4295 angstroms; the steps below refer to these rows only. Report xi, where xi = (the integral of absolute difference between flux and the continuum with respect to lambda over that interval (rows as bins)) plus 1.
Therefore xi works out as 24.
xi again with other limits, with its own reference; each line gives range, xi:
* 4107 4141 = 36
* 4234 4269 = 23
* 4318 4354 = 15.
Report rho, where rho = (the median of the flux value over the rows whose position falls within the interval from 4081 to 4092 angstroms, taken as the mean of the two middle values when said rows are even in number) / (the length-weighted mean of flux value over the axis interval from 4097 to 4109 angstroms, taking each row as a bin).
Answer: 1.19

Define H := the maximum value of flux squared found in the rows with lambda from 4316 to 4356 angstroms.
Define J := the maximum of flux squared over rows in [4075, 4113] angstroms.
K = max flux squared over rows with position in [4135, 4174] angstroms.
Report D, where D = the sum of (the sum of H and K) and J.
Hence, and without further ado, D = 336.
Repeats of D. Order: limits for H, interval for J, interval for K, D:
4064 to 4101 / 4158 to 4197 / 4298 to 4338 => 336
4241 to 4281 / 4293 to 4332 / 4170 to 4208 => 337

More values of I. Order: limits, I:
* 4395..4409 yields -1.2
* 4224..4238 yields 0.8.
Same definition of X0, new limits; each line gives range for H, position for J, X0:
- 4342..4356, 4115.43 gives -1.0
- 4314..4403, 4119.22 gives -1.3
